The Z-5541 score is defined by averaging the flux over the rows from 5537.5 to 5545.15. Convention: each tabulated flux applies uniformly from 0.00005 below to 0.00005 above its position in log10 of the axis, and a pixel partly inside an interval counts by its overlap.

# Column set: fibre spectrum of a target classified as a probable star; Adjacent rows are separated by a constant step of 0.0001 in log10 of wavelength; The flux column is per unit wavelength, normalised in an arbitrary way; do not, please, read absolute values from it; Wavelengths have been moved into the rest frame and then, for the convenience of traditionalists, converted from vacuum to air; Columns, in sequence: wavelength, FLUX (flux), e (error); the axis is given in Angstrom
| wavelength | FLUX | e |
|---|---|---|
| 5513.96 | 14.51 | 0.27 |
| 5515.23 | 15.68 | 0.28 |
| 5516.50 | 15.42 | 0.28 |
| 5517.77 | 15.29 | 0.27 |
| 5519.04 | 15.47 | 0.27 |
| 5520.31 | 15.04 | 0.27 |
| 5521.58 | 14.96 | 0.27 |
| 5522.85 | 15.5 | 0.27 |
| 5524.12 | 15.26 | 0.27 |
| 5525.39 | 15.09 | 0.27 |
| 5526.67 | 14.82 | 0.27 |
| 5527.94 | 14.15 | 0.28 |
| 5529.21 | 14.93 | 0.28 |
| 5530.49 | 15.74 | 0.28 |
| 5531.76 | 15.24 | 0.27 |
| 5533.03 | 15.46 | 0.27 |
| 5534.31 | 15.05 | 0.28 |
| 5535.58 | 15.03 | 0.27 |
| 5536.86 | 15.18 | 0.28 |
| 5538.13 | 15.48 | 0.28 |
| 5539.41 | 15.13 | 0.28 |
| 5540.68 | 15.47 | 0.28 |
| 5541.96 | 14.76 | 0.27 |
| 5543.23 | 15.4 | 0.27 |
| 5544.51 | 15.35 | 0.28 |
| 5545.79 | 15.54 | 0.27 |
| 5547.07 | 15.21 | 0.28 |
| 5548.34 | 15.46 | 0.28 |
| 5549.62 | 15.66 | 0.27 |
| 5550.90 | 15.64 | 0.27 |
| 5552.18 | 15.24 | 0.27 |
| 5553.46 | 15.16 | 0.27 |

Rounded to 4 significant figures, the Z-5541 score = 15.26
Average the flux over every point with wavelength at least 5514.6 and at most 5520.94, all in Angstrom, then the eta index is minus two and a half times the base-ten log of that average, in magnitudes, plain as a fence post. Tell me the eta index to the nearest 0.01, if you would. -2.97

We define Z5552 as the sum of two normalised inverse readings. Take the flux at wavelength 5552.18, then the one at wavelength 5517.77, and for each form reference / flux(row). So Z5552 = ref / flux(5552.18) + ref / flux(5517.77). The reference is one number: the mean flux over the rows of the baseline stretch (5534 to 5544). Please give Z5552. 1.99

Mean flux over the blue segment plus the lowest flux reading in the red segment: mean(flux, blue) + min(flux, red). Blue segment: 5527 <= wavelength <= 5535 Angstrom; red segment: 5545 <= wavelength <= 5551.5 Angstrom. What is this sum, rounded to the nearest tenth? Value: 30.3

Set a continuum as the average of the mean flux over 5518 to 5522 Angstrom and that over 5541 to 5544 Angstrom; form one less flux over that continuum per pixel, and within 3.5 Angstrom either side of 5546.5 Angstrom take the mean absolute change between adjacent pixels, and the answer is 0.013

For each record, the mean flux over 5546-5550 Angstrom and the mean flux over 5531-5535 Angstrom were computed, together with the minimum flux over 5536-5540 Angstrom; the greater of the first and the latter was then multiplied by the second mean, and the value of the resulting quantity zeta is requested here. 236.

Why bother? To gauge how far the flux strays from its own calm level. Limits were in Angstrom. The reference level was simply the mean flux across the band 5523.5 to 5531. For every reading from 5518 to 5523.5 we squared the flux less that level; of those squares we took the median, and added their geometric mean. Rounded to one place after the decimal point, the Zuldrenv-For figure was 0.1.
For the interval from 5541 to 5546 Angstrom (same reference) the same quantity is 0.3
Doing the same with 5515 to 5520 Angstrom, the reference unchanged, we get 0.4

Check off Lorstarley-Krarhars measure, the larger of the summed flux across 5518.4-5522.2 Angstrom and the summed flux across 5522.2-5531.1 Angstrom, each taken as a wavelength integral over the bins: 134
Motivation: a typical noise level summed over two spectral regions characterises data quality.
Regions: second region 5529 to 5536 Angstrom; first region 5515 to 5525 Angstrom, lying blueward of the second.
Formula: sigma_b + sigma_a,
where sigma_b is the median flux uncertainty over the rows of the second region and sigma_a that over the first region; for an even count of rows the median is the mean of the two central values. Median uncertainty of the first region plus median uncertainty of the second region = 0.545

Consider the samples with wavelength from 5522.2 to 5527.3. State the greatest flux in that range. 15.5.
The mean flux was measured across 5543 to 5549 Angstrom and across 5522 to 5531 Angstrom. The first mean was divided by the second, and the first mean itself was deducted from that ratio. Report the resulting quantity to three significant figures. -14.4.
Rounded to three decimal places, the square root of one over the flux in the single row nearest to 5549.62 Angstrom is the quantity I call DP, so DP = 0.253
